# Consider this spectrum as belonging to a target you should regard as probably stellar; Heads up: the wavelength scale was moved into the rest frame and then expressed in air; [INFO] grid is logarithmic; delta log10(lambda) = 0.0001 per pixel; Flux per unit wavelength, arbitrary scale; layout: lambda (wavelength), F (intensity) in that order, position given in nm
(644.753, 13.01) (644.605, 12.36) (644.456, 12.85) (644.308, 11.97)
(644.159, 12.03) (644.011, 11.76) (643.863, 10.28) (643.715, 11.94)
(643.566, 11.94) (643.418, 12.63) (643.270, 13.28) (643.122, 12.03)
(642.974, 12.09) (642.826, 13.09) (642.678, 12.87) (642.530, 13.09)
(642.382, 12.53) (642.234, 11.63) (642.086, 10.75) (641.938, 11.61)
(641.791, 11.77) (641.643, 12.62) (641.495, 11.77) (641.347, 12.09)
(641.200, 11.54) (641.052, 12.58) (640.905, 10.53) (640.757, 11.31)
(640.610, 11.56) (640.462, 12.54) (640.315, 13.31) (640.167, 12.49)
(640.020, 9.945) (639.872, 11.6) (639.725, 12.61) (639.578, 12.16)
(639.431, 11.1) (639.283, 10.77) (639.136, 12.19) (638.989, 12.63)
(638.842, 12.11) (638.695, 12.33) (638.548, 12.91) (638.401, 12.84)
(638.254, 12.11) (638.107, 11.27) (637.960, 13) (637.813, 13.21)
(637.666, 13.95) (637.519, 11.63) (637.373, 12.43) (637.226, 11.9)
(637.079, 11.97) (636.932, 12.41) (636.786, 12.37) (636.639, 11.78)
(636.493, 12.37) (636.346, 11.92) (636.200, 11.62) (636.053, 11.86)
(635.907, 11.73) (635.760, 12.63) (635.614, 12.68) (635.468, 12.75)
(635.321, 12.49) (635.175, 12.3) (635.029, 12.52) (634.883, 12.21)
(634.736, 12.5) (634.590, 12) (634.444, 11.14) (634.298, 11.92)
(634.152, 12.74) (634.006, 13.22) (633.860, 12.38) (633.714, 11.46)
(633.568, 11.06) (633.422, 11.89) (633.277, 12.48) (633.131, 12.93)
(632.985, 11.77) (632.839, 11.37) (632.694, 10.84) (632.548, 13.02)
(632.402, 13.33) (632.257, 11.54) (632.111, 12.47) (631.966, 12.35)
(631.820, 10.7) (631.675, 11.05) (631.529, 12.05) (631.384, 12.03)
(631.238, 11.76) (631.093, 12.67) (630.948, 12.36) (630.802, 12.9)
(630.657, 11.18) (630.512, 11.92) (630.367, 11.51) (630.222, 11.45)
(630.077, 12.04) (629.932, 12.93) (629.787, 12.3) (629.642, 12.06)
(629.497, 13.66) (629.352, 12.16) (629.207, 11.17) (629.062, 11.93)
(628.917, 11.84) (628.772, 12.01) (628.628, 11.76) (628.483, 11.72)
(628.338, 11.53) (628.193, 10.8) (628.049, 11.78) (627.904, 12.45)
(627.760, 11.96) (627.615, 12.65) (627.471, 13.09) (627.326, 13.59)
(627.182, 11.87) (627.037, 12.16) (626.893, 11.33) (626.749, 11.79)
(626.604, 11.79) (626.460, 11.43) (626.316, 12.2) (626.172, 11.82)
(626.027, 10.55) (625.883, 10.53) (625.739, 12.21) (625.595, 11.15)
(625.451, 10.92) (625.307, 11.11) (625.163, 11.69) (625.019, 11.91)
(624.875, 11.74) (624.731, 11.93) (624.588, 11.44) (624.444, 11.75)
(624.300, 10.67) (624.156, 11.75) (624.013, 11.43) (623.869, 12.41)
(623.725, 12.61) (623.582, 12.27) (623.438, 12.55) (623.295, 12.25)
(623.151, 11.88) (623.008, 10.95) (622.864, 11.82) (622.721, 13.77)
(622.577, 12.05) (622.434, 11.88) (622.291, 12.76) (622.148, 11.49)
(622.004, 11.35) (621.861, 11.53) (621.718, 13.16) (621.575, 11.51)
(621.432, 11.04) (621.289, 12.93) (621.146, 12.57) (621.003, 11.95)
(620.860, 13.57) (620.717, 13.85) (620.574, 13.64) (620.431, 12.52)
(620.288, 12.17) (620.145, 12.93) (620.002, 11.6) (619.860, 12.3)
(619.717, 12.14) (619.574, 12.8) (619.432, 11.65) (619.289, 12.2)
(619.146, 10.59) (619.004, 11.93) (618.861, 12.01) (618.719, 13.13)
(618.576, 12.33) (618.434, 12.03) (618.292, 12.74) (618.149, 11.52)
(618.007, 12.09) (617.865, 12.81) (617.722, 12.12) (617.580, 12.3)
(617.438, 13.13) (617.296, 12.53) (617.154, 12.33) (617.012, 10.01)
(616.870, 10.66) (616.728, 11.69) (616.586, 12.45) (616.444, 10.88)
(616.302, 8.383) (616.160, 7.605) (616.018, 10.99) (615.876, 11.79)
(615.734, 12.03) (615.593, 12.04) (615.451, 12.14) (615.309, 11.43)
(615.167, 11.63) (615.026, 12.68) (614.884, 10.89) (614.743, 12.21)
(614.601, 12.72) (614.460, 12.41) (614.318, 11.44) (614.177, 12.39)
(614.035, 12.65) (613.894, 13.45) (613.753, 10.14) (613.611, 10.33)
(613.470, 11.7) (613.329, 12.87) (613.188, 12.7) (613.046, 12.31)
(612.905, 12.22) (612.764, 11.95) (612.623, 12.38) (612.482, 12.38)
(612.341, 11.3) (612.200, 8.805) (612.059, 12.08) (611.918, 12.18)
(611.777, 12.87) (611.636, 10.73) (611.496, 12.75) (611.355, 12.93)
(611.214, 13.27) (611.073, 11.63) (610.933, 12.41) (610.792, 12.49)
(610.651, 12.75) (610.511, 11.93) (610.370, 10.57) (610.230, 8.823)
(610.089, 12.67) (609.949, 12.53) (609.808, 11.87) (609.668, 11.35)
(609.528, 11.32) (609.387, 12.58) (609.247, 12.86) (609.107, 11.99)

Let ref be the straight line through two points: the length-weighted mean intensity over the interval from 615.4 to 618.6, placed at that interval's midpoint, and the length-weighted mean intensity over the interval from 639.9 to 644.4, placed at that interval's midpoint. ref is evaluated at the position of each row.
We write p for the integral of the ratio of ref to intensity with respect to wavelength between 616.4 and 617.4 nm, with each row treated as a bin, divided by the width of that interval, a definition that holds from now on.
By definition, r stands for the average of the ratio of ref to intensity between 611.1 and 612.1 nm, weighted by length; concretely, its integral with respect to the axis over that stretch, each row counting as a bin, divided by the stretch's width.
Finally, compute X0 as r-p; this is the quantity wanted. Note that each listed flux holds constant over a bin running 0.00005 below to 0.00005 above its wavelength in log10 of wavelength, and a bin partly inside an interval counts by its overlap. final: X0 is -0.075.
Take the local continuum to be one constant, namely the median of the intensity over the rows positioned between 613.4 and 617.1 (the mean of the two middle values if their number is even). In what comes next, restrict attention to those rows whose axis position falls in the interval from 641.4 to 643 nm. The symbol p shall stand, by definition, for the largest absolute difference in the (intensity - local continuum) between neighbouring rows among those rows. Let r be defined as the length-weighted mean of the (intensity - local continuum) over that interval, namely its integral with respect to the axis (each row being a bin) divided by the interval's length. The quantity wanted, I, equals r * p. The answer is 0.5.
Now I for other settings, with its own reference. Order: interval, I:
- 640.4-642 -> 0.2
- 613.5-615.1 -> 0.8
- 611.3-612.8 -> 0.5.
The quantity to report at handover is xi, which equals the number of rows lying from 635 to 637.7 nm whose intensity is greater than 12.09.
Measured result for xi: 11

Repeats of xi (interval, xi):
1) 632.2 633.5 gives 4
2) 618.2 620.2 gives 8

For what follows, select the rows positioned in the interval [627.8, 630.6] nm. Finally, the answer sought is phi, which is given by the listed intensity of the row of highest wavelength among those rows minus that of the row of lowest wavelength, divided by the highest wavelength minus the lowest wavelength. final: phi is -0.20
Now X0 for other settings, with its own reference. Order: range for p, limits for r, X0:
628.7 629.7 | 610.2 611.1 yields 0.026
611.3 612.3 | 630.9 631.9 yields 0.008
